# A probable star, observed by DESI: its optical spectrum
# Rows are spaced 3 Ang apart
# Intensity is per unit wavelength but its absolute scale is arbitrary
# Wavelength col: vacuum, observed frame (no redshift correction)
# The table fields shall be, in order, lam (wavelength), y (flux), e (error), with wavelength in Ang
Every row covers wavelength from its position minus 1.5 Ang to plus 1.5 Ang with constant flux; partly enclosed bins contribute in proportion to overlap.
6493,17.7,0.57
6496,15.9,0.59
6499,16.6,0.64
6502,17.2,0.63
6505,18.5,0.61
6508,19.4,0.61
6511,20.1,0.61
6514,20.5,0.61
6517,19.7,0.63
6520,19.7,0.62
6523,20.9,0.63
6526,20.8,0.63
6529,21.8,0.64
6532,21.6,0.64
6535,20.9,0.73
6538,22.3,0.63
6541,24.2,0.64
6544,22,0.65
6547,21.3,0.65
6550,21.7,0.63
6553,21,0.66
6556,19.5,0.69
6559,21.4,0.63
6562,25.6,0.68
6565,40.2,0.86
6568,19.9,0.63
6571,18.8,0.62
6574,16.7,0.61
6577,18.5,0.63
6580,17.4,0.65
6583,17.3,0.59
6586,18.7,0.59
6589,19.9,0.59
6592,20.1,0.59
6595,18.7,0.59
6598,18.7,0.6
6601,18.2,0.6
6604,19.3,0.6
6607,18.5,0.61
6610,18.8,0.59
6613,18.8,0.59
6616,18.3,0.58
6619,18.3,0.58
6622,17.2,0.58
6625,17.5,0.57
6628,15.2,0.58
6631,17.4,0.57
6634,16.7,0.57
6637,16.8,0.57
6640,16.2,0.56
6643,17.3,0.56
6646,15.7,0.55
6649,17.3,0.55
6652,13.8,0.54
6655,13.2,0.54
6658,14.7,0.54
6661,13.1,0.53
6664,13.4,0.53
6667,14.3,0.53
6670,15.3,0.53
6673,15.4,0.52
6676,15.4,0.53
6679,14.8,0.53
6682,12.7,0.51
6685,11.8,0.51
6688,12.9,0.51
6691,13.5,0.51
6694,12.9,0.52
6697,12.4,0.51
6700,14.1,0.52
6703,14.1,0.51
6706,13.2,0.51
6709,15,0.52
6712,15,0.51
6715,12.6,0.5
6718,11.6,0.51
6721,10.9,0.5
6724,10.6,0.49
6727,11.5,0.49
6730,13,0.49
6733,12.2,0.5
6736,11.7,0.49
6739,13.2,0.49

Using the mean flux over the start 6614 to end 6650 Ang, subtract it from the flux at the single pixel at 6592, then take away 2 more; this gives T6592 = 1.1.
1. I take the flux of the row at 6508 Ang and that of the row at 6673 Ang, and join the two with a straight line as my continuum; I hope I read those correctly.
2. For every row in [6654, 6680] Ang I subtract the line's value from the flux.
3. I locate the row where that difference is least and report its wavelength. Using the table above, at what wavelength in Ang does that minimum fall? 6655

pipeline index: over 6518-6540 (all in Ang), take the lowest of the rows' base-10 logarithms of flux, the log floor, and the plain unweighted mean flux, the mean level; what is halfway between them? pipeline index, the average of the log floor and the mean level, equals 11.2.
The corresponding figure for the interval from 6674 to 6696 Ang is 7.3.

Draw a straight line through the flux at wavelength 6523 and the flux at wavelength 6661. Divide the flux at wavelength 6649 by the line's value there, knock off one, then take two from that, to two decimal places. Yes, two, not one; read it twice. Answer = -1.74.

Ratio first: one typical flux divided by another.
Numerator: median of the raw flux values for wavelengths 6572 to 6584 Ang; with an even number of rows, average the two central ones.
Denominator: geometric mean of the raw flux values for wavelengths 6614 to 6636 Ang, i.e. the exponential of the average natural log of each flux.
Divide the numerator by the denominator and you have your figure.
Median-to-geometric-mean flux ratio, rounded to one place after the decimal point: 1.0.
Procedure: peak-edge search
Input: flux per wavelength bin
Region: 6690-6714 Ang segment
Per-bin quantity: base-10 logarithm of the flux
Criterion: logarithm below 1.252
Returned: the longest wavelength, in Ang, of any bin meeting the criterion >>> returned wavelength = 6712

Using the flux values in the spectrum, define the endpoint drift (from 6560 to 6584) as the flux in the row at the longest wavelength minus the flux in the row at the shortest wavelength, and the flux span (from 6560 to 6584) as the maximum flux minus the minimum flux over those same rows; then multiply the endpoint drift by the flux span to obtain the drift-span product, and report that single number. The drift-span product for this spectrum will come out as -195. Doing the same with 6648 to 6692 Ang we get -21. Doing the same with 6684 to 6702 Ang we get 5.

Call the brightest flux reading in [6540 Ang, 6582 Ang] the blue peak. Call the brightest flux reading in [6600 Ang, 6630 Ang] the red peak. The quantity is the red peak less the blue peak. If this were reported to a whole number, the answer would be -21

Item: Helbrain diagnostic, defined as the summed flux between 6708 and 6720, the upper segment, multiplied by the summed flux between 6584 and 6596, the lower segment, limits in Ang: 4195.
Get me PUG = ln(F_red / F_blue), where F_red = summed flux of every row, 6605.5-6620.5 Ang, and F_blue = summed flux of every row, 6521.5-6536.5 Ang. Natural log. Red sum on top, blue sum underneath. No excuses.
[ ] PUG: -0.13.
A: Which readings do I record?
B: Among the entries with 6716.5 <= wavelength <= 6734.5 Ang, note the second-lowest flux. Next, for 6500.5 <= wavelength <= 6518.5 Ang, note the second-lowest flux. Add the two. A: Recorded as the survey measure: 29.4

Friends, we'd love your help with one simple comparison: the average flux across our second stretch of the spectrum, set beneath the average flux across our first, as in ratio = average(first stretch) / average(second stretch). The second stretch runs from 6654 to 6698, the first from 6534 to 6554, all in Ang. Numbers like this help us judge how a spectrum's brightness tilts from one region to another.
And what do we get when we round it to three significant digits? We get 1.60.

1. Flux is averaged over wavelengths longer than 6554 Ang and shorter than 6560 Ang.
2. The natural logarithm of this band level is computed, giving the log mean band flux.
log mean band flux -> 3.02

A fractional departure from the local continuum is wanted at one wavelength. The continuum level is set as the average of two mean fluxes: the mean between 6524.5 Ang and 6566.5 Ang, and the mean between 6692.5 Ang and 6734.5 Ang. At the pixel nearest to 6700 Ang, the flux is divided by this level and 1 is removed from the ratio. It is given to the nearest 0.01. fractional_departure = -0.22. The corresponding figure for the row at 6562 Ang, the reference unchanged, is 0.42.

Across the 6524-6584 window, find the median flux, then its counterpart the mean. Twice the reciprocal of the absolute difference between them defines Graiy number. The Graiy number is 4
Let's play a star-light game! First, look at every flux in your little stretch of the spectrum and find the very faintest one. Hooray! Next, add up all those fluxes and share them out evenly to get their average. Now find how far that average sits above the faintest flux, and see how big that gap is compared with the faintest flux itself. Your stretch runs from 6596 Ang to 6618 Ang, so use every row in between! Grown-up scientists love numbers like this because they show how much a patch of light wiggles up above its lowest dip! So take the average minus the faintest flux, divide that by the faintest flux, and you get 0.025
